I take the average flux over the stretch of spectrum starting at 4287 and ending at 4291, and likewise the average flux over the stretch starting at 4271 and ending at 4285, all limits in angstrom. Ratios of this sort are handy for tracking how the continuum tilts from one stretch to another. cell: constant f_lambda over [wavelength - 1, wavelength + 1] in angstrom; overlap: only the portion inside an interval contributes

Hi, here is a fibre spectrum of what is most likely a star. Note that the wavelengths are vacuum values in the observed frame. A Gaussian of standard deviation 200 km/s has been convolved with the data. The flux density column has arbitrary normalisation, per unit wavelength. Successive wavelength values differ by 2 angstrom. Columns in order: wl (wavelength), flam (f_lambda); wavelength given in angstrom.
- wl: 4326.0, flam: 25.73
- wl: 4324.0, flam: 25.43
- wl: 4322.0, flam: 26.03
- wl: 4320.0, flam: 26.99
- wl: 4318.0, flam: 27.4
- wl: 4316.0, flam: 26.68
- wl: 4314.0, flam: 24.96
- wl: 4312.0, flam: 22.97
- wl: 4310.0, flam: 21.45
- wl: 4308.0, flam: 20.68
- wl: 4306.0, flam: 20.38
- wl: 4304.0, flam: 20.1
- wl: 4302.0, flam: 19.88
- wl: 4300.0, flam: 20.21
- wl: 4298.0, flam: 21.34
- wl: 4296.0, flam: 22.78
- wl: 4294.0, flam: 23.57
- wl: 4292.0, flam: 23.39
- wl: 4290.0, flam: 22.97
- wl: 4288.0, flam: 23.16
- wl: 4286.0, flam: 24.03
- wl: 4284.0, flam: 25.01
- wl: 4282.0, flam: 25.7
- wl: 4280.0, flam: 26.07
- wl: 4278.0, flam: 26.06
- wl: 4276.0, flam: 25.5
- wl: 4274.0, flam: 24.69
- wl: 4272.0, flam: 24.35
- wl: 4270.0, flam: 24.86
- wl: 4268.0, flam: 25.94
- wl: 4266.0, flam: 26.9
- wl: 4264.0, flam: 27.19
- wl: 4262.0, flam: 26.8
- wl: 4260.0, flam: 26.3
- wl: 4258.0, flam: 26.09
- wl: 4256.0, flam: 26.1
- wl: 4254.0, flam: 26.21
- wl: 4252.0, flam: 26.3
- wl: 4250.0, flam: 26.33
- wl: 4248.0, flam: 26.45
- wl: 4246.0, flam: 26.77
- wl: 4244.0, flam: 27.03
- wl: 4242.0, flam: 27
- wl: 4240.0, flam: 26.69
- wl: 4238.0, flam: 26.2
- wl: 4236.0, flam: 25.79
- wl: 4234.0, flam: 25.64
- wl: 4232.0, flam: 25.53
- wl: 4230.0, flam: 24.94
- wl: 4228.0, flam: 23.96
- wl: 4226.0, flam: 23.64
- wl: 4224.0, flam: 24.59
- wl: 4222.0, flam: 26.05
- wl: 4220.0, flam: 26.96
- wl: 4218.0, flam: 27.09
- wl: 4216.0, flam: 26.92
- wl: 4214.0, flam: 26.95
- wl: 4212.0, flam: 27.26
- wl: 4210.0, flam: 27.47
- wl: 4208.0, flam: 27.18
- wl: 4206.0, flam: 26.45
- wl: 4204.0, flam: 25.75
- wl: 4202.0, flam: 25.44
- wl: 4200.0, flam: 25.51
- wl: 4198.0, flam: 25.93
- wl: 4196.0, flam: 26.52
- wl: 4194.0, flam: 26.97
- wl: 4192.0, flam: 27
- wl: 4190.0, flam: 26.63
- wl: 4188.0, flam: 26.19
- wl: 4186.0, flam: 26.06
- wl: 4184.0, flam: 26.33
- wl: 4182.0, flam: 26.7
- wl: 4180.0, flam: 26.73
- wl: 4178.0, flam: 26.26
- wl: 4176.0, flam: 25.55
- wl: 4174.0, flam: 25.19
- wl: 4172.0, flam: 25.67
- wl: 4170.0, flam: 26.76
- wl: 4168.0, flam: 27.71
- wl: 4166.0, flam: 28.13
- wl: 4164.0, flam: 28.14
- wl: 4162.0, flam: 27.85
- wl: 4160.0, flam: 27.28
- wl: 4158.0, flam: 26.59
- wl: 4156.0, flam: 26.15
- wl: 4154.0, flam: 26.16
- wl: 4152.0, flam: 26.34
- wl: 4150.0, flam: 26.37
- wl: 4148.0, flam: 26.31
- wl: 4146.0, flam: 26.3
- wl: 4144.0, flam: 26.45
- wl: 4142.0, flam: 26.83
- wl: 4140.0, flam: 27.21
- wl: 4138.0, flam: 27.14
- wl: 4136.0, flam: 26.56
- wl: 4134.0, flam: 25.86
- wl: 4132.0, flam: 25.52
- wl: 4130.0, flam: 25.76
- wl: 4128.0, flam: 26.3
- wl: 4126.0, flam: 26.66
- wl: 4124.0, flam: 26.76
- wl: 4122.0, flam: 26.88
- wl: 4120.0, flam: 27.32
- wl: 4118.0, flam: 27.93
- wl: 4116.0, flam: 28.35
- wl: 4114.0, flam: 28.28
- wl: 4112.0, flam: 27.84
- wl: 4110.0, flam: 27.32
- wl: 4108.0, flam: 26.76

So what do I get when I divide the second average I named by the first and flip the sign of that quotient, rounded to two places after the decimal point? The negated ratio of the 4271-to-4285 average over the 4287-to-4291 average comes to -1.10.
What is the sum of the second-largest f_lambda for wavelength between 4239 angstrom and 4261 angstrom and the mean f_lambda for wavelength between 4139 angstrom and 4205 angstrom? 53.5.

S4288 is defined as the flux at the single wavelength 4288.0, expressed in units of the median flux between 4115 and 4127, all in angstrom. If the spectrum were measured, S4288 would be 0.85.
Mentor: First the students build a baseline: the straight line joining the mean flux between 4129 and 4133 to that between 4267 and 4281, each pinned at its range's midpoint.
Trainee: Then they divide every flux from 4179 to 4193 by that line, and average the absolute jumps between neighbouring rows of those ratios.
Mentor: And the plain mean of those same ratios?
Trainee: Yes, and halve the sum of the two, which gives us 0.525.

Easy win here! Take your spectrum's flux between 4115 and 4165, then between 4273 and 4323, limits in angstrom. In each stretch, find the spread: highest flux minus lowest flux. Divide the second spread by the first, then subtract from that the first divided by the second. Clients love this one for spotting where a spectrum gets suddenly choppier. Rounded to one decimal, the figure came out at 2.3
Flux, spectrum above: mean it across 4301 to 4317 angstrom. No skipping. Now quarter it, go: 5.5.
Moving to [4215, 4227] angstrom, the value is 6.5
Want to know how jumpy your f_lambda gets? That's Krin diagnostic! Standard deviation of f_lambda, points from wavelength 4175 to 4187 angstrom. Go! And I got 0.4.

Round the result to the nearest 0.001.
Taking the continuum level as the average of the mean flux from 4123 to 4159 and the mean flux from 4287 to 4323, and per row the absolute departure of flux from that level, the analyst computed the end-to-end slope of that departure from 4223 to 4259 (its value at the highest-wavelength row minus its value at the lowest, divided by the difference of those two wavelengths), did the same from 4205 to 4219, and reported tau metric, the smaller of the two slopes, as 0.036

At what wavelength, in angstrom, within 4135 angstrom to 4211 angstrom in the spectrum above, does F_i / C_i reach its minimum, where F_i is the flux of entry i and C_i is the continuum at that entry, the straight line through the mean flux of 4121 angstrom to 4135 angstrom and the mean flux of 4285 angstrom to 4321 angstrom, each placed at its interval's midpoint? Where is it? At 4174.0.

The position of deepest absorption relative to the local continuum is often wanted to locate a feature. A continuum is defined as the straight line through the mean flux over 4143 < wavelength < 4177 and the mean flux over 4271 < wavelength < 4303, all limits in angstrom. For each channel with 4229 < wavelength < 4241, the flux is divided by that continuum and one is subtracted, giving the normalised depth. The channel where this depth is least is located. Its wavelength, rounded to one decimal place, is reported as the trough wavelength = 4230.0 angstrom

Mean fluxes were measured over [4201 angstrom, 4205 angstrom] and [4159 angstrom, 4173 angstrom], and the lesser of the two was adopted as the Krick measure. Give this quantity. 25.6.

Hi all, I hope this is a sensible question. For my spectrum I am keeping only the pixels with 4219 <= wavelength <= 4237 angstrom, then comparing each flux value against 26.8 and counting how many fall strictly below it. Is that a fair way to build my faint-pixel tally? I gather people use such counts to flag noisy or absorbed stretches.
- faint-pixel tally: 8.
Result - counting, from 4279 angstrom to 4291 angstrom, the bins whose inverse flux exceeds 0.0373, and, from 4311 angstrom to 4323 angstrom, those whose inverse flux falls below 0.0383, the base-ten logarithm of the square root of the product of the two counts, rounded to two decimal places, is 0.63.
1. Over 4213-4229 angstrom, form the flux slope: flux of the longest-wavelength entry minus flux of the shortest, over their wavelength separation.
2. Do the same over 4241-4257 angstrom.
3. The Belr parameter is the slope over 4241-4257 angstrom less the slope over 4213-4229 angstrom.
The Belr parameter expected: 0.15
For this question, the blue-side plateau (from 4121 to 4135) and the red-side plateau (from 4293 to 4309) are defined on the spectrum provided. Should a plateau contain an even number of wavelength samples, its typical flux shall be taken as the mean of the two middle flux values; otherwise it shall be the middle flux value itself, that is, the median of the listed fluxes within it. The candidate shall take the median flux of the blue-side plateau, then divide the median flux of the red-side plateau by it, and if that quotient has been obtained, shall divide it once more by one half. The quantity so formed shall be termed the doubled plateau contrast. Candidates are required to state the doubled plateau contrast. 1.6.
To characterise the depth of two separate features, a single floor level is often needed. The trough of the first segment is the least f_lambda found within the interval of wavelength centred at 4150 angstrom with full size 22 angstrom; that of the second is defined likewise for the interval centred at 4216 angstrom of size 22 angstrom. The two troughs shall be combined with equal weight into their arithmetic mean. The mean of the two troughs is 24.9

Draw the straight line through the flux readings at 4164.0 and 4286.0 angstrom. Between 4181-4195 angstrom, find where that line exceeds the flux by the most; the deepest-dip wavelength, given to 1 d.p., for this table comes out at 4186.0 angstrom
